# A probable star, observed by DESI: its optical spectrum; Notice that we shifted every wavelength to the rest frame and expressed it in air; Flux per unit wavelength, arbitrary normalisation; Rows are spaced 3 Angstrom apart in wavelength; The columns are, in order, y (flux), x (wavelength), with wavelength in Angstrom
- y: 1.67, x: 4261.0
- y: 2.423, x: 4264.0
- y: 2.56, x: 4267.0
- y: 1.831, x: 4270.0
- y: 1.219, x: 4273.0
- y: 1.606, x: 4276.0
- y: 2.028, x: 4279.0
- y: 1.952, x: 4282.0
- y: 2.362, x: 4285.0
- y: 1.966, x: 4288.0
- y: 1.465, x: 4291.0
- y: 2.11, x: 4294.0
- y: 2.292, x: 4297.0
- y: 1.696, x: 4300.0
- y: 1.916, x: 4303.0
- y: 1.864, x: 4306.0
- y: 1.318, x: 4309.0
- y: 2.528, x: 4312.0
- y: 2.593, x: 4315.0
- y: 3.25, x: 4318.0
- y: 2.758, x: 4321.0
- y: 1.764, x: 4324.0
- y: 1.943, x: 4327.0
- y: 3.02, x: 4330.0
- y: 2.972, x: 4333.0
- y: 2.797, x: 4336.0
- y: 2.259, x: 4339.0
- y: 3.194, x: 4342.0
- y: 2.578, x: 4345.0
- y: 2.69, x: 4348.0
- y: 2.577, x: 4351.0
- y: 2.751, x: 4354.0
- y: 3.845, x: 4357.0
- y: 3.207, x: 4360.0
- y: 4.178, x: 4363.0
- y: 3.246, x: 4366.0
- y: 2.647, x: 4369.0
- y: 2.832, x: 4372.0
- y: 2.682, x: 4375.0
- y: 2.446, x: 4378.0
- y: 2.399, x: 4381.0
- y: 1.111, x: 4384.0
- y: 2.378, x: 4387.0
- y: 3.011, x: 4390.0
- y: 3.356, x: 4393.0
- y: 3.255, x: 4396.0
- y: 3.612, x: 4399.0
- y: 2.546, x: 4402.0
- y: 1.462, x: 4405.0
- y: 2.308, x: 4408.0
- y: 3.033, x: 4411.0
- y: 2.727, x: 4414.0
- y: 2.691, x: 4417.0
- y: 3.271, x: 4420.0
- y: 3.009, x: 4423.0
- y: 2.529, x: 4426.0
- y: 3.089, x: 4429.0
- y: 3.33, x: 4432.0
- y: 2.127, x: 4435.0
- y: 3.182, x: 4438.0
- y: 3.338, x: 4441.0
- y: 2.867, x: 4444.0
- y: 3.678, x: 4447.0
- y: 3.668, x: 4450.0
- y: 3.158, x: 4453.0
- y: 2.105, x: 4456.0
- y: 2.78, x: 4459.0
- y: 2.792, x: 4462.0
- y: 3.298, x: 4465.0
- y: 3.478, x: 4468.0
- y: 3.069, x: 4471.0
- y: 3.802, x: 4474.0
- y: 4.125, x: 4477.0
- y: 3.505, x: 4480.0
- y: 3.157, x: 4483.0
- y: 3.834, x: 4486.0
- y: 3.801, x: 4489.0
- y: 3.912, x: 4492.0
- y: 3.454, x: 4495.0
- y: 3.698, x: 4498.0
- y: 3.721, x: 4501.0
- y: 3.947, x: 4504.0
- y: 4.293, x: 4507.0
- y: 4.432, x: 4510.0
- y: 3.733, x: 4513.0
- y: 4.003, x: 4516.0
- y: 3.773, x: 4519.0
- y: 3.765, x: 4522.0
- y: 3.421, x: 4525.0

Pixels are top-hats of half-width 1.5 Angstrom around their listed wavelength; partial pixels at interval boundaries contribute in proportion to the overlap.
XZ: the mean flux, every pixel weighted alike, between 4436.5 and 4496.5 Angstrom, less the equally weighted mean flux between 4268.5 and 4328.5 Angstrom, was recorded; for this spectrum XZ 1.3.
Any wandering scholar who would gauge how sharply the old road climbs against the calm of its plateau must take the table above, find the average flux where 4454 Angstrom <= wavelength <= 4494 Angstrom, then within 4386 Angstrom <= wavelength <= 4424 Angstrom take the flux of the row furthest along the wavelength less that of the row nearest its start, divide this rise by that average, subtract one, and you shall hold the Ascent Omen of -0.81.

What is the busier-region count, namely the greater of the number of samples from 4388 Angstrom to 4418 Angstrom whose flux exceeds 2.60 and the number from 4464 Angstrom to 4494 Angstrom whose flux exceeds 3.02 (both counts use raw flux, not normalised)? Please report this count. 10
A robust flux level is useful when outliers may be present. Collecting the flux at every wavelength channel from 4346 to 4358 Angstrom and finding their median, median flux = 2.7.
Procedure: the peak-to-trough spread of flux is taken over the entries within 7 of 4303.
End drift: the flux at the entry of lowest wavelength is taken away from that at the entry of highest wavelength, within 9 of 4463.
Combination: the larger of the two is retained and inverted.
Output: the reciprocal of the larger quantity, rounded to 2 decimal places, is 1.03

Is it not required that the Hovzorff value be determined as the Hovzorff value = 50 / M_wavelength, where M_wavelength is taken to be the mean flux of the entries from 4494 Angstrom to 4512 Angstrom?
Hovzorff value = 13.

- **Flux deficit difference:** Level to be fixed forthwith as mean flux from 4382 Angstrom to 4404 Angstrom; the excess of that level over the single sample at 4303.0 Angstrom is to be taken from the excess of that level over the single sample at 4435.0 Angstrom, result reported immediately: -0.2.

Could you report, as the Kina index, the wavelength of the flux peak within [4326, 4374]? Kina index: 4363.0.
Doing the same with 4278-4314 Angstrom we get 4312.0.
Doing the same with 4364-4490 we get 4477.0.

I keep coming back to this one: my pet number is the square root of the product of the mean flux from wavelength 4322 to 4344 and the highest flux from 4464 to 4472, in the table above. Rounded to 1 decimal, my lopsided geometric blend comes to 3.0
